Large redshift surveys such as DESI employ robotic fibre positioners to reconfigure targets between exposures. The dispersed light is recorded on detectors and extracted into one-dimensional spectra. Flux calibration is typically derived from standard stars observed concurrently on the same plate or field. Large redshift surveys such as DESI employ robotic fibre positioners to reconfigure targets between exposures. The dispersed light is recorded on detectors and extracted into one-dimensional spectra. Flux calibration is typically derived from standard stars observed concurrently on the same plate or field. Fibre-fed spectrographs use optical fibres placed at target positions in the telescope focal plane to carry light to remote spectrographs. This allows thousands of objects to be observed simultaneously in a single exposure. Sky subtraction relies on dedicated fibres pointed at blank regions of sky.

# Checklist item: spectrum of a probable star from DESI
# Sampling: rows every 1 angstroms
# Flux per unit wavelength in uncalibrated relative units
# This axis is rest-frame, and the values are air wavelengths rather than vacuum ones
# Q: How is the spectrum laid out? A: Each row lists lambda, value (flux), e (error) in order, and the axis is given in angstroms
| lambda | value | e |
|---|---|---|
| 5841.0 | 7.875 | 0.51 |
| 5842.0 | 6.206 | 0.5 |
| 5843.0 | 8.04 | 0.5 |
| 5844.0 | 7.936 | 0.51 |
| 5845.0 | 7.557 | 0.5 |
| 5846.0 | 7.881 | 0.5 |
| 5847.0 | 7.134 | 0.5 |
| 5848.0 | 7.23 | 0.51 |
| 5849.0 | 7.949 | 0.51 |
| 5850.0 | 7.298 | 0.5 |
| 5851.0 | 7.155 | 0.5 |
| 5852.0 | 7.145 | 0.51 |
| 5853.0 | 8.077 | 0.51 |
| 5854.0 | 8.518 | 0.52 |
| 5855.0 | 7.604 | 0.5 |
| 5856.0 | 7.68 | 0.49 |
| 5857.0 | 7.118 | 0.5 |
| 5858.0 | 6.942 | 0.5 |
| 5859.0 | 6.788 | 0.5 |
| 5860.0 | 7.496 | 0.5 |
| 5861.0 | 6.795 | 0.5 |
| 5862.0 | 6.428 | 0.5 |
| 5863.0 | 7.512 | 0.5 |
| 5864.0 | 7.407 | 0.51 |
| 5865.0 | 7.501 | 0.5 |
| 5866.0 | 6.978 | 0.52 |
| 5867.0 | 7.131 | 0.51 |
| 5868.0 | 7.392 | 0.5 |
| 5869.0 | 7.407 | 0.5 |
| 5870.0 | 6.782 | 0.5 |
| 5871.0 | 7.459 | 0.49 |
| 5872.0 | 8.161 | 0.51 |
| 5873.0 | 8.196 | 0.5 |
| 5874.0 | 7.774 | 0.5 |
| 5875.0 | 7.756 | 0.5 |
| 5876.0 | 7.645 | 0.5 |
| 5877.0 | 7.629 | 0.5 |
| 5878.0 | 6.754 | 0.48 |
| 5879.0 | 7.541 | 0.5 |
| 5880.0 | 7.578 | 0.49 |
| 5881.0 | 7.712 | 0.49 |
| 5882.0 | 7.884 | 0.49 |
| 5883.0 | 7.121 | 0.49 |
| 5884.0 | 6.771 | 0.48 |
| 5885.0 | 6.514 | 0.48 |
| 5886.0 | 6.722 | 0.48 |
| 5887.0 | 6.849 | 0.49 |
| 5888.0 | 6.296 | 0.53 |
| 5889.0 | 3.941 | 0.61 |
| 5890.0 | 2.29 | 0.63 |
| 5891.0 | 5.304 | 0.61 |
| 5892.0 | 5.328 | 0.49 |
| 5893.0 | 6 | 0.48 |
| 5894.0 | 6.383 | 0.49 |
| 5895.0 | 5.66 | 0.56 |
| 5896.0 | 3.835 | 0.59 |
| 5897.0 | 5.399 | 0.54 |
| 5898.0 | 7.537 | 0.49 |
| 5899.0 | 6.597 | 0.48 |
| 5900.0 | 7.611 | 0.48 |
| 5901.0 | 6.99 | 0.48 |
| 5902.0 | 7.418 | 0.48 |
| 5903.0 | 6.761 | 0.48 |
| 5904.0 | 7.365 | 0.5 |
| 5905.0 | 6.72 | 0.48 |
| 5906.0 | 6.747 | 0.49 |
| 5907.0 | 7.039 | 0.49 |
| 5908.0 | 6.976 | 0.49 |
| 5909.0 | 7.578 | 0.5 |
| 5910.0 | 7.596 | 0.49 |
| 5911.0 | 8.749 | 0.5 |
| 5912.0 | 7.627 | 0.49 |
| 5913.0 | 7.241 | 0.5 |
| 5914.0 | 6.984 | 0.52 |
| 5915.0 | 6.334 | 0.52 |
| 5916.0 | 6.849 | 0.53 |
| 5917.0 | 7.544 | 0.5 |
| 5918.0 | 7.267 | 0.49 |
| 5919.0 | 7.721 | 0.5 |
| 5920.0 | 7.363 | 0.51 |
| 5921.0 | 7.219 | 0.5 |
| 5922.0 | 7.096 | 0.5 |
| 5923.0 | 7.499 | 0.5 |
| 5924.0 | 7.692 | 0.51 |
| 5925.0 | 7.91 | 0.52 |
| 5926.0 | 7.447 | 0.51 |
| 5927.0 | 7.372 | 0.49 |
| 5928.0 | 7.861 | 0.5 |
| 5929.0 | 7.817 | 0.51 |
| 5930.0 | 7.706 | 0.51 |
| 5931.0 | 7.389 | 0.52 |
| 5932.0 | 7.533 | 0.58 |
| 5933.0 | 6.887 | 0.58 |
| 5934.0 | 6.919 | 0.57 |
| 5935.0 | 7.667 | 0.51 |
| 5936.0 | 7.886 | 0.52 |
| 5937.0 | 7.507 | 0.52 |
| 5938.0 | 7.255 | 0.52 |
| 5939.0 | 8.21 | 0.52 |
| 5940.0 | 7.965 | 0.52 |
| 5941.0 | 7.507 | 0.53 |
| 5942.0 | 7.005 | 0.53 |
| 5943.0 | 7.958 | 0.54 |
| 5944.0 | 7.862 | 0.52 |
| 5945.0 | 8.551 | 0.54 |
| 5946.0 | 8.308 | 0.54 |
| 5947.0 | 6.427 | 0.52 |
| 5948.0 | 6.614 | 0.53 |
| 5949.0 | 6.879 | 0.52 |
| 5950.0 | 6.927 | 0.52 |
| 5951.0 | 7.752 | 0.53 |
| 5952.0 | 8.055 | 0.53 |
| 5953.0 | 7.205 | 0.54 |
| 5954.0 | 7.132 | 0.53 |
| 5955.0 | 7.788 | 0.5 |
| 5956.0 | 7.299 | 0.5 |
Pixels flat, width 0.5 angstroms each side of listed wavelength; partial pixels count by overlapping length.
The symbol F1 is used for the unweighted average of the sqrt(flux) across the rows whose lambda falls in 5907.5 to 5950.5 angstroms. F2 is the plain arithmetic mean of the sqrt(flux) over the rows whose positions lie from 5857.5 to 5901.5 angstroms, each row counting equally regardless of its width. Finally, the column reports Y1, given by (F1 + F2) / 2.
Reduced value 2.66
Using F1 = 2.73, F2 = 2.59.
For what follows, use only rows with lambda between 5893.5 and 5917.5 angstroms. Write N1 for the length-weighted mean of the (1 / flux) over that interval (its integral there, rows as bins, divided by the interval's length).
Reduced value 0.149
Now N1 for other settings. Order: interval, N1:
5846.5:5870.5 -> 0.137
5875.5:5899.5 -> 0.172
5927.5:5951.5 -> 0.134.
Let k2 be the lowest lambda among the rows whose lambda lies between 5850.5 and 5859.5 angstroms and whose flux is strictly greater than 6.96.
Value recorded 5851.0 angstroms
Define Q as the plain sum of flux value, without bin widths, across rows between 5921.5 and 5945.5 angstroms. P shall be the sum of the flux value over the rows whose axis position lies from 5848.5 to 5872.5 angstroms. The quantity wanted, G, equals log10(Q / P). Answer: 0.01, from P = 177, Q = 183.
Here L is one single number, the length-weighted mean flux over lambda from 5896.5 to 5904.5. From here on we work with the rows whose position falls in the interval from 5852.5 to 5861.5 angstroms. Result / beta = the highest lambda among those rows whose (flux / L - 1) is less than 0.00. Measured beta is 5861.0 angstroms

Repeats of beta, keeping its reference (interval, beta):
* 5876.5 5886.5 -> 5886.0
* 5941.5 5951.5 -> 5950.0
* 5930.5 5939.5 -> 5934.0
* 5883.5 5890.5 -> 5890.0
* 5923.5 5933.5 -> 5933.0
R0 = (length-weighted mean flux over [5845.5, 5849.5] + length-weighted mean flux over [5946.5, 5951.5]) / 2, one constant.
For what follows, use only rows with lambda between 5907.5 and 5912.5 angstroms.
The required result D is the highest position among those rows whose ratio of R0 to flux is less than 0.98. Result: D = 5912.0 angstroms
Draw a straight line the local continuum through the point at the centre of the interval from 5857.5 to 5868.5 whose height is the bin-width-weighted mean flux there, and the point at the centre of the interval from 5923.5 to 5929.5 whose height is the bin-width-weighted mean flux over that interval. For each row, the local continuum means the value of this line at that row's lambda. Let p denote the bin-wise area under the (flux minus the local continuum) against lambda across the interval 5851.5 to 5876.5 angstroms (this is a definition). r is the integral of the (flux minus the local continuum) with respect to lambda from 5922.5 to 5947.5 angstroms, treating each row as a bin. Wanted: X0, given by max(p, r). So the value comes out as 7.4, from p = 7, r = -4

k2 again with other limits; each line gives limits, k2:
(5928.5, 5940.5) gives 5929.0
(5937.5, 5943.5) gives 5938.0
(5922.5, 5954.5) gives 5923.0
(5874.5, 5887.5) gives 5875.0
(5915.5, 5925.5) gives 5917.0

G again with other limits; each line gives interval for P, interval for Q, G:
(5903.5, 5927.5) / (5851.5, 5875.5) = 0.01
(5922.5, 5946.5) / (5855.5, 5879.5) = -0.02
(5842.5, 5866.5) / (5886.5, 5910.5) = -0.07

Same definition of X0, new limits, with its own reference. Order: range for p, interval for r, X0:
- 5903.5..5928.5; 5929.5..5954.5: -6.0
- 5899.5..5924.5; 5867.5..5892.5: -6.9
